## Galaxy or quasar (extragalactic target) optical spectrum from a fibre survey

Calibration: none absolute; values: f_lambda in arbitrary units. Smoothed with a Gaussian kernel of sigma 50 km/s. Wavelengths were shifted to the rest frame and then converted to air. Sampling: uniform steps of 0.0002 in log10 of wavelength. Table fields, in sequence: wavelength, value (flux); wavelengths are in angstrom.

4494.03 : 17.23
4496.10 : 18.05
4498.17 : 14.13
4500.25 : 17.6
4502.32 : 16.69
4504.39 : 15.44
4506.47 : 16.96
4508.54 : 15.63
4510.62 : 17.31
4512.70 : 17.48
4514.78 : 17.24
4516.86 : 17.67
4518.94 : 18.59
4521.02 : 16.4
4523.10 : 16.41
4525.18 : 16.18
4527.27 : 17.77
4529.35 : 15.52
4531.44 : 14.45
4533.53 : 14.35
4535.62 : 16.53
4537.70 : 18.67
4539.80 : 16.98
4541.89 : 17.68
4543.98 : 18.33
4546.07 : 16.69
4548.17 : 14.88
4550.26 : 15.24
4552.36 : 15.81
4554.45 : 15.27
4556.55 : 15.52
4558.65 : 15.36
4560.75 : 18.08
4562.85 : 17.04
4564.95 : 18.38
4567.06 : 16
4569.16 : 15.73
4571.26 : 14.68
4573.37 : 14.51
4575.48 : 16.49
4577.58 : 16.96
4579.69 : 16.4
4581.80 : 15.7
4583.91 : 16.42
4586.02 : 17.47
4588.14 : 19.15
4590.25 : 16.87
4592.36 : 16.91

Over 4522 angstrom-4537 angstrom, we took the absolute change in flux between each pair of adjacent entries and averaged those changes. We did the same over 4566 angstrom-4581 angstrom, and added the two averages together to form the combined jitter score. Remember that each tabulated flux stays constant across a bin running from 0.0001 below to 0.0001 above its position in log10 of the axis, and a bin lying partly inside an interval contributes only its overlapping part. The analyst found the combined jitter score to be 1.99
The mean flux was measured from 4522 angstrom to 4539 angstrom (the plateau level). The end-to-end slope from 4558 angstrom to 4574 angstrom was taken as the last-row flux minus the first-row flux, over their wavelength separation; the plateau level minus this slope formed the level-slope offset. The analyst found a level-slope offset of 16.3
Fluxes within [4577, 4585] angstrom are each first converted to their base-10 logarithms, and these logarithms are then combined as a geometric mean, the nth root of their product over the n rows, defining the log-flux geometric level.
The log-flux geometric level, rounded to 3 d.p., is 1.214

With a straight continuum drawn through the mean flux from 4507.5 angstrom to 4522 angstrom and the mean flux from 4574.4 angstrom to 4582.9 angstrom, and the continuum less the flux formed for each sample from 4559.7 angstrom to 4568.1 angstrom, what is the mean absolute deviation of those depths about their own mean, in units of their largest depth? 1.6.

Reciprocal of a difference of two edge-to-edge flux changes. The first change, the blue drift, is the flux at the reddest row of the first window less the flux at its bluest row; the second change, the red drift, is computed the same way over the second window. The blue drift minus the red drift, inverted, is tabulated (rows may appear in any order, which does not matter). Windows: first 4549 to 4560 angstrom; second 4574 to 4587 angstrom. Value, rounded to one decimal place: -1.2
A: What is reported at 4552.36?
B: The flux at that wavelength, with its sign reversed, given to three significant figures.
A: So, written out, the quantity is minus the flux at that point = -15.8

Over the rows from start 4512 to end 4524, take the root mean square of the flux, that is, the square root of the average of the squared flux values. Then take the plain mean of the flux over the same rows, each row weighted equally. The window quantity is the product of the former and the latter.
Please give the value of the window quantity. 300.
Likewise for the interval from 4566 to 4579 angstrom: 248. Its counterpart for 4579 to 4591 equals 290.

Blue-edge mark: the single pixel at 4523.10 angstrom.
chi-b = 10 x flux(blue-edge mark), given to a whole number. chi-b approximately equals 164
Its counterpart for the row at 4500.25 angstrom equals 176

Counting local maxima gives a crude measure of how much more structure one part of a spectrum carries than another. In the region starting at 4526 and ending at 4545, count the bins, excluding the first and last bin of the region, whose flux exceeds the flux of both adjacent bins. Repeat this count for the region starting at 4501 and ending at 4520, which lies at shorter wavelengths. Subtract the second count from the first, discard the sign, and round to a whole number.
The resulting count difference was 1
